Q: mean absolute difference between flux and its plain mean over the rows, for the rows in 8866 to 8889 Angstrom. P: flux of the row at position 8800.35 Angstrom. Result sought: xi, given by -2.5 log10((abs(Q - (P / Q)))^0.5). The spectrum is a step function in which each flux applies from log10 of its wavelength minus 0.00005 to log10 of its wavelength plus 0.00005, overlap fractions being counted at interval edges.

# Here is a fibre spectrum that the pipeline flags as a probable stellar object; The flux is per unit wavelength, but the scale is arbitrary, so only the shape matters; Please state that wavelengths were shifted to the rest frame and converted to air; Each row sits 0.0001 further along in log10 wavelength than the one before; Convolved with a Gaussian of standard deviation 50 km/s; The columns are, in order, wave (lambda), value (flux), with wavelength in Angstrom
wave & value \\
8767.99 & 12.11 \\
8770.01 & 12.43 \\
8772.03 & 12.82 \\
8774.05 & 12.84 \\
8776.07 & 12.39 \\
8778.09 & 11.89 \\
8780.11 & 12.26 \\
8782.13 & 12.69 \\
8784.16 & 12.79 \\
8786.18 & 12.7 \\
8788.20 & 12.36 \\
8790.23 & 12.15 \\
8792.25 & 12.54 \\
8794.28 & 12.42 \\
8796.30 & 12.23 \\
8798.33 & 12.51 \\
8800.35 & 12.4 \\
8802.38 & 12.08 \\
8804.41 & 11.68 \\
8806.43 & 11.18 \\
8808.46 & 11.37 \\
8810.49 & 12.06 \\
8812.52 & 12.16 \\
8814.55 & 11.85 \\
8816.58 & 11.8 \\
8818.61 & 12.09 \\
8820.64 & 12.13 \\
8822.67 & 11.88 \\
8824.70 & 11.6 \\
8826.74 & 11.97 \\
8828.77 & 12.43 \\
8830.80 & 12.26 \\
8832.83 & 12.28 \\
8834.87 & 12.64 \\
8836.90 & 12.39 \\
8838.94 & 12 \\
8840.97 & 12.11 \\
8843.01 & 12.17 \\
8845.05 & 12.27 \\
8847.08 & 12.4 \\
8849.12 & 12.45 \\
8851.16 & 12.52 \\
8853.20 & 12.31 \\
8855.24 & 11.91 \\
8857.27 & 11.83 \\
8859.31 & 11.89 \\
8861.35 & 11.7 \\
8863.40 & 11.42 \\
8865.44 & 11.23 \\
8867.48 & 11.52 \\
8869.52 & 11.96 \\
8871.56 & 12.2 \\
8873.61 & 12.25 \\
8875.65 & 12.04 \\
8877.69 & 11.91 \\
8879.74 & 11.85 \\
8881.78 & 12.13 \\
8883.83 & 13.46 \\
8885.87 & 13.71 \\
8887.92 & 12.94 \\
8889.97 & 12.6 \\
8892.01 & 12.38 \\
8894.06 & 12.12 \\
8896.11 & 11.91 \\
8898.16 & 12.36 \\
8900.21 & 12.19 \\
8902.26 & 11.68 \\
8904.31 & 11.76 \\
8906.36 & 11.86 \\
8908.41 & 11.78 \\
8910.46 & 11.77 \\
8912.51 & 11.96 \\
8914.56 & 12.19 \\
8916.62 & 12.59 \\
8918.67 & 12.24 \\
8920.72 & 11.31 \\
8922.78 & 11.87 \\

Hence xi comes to -1.68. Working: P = 12.4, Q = 0.550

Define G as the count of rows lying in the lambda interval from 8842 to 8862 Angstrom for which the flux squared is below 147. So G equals 4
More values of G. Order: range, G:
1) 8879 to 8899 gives 3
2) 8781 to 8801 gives 0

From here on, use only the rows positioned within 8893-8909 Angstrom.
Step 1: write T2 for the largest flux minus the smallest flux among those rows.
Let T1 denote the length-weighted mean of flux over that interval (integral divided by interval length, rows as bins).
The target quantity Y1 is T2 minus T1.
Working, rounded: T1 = 12.0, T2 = 0.7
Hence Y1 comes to -11.28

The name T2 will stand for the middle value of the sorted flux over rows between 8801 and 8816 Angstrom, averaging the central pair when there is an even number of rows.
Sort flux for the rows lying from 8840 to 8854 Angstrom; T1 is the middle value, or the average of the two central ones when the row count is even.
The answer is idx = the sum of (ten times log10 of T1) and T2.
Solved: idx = 22.8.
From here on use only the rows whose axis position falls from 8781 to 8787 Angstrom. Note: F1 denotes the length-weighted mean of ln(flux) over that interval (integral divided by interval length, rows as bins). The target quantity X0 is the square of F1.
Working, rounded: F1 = 2.54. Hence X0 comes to 6.46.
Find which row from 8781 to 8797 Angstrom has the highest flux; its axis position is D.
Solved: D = 8784.16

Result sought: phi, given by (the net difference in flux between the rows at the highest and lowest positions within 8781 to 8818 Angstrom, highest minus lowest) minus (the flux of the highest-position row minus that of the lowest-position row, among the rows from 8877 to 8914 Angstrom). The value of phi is -0.94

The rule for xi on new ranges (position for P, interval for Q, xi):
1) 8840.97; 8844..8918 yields -1.89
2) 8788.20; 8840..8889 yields -1.86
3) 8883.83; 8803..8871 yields -2.06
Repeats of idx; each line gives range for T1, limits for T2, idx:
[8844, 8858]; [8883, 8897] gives 23.5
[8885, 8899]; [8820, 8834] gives 23.1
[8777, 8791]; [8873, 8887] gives 23.1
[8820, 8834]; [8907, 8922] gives 22.8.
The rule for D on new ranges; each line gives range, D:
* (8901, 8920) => 8916.62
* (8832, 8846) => 8834.87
